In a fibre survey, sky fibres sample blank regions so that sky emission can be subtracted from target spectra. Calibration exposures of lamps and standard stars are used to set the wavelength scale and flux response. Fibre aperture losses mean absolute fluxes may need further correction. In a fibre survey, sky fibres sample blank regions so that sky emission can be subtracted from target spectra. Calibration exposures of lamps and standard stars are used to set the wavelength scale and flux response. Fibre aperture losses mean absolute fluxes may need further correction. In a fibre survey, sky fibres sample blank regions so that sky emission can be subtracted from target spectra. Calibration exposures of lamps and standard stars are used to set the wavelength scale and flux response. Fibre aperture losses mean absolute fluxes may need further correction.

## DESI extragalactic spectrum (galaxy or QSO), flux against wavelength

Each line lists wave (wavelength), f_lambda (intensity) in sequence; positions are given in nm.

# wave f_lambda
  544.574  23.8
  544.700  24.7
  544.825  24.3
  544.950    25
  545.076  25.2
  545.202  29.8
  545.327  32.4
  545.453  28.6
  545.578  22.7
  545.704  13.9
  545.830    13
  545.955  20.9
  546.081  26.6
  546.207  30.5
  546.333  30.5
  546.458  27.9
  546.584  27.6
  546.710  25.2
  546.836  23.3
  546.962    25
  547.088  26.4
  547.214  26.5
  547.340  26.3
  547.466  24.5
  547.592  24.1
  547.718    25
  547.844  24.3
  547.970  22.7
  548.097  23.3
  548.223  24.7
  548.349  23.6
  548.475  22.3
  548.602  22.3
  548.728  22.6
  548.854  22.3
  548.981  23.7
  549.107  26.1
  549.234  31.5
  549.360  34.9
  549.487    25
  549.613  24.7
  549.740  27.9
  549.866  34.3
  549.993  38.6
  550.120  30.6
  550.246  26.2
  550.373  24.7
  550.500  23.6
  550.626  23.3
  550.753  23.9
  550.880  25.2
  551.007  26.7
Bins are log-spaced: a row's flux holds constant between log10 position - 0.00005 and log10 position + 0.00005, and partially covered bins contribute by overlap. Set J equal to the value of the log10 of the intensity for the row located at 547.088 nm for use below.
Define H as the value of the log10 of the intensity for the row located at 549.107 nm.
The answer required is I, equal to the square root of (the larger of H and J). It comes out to 1.19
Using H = 1.42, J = 1.42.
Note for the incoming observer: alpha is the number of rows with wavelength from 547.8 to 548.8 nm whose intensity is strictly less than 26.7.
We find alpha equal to 8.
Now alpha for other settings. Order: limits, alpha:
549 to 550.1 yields 3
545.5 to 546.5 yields 5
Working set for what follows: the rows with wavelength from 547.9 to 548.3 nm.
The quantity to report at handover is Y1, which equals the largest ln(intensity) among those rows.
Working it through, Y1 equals 3.21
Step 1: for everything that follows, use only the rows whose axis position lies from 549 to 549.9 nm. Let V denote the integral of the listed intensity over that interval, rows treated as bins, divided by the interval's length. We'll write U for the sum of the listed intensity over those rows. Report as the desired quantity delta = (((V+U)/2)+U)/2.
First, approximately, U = 204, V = 29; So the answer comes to 160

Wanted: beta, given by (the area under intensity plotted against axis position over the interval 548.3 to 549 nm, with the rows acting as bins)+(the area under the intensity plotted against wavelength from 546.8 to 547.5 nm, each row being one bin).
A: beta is 33.7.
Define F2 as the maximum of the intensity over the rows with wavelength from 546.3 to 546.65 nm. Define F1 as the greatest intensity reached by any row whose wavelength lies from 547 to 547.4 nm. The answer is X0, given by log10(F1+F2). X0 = 1.76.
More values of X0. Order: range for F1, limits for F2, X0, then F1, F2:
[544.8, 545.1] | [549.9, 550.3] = 1.80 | 25.2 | 38.6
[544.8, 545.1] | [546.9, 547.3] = 1.71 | 25.2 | 26.5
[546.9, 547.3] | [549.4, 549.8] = 1.74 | 26.5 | 27.9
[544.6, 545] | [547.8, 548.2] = 1.69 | 25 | 24.3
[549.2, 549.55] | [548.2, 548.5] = 1.78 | 34.9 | 24.7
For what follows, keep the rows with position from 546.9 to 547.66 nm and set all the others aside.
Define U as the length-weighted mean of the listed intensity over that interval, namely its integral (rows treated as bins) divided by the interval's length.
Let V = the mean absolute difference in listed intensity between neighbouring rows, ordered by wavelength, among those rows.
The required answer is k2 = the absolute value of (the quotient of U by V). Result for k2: 33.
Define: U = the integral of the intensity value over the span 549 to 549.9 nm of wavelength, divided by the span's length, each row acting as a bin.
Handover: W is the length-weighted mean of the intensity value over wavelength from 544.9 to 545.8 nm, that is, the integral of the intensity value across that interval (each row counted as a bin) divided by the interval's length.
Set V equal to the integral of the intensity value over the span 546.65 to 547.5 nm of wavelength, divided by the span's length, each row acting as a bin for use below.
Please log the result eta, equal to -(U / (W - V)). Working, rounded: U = 29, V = 25.3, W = 24.9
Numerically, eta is 65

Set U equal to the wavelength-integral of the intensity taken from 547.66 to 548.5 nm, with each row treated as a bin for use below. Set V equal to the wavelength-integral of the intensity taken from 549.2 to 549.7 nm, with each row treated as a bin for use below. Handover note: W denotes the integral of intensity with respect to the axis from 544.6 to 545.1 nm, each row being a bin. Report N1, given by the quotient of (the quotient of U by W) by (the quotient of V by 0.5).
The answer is 0.056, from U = 20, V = 14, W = 12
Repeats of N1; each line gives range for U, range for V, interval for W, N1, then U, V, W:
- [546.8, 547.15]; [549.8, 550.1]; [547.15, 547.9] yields 0.022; 9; 11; 19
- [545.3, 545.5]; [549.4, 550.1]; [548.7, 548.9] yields 0.032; 6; 21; 4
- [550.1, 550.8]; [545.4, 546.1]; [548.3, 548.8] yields 0.054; 18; 14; 11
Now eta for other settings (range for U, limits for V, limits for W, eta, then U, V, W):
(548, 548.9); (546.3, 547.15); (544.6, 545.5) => -43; 23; 26.4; 27.0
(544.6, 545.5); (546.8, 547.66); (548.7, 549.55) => -18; 27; 25.2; 26.7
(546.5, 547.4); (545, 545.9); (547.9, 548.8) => 45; 26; 23.6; 23.1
